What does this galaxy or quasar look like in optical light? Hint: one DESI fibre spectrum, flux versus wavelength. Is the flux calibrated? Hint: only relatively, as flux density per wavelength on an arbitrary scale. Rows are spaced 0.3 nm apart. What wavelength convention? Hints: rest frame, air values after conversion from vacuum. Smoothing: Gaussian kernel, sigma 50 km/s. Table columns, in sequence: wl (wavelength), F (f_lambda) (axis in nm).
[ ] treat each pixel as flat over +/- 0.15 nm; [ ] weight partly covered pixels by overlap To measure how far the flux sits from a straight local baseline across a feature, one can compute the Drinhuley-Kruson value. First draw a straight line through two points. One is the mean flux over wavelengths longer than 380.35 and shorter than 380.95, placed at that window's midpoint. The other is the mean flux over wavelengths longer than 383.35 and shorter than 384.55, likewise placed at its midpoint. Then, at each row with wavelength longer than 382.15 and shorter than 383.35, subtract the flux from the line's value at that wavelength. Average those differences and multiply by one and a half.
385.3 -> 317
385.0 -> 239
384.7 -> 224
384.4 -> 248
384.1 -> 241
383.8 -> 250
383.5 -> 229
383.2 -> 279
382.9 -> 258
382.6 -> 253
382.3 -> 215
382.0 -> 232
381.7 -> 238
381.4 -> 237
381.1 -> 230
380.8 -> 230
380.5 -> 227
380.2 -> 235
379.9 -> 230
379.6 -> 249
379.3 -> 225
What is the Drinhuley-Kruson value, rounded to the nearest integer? -21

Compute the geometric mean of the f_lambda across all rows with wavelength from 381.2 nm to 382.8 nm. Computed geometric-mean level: 235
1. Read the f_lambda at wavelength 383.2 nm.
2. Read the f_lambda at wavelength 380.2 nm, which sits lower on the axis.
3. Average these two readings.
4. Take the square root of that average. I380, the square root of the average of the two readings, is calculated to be 16.0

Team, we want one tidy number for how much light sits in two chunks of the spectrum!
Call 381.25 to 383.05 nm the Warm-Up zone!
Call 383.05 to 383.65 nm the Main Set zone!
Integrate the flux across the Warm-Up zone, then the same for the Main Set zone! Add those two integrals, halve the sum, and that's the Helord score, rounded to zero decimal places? 291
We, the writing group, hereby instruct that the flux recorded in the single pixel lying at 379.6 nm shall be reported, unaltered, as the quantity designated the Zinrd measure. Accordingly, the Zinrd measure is 249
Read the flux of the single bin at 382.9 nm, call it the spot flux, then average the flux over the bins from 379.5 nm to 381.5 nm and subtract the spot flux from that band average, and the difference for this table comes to -24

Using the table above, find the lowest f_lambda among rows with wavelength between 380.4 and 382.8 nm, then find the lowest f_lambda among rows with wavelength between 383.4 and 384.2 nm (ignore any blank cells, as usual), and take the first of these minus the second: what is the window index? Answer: -14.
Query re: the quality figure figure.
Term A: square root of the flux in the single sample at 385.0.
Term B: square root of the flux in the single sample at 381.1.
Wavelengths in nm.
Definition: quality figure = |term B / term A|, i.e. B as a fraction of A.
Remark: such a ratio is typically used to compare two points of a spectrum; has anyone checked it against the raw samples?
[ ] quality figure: 0.98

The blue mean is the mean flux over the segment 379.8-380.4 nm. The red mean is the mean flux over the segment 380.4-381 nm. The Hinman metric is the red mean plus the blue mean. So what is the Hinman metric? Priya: 461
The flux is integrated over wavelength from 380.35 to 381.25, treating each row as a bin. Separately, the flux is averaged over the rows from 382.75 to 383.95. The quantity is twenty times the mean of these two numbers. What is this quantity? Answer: 4601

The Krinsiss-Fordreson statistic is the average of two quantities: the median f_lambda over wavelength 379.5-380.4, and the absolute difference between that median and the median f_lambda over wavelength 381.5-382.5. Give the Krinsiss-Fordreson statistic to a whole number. 119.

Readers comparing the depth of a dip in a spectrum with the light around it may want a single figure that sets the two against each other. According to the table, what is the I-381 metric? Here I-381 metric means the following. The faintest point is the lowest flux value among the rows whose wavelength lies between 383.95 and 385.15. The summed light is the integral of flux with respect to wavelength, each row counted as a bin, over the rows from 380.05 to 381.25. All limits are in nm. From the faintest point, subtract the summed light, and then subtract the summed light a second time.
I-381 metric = -329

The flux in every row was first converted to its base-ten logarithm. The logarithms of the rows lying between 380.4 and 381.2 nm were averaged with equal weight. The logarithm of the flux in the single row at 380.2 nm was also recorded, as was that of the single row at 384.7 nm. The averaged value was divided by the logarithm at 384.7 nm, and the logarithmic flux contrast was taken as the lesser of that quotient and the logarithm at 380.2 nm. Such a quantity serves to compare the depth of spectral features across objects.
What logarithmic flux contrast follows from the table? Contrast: 1.00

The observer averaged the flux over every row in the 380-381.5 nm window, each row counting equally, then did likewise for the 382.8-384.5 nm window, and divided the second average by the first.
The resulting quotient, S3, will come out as 1.08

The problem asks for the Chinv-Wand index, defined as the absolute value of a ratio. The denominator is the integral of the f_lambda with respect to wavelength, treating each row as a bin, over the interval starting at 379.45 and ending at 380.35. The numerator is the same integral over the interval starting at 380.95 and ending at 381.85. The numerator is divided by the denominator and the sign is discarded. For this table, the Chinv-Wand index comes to 0.99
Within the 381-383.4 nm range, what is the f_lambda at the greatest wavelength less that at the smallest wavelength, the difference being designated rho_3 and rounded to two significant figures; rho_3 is 49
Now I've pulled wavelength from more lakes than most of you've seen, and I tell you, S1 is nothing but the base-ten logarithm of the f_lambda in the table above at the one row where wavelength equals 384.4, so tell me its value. 2.39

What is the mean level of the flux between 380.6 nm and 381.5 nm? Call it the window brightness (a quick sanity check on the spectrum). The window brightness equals 232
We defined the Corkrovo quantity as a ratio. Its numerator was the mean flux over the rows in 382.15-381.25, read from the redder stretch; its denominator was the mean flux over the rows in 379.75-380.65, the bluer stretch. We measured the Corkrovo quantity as 1.02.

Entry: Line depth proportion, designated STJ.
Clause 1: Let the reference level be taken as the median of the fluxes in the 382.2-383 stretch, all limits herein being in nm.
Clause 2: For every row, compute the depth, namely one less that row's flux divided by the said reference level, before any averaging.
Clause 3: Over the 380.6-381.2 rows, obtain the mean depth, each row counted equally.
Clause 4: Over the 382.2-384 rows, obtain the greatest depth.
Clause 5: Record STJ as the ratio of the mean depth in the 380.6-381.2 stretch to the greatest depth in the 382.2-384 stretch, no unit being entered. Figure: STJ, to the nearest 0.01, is 0.61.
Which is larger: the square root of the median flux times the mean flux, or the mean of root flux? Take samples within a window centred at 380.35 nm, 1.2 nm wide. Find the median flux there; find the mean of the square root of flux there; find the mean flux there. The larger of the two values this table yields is 230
